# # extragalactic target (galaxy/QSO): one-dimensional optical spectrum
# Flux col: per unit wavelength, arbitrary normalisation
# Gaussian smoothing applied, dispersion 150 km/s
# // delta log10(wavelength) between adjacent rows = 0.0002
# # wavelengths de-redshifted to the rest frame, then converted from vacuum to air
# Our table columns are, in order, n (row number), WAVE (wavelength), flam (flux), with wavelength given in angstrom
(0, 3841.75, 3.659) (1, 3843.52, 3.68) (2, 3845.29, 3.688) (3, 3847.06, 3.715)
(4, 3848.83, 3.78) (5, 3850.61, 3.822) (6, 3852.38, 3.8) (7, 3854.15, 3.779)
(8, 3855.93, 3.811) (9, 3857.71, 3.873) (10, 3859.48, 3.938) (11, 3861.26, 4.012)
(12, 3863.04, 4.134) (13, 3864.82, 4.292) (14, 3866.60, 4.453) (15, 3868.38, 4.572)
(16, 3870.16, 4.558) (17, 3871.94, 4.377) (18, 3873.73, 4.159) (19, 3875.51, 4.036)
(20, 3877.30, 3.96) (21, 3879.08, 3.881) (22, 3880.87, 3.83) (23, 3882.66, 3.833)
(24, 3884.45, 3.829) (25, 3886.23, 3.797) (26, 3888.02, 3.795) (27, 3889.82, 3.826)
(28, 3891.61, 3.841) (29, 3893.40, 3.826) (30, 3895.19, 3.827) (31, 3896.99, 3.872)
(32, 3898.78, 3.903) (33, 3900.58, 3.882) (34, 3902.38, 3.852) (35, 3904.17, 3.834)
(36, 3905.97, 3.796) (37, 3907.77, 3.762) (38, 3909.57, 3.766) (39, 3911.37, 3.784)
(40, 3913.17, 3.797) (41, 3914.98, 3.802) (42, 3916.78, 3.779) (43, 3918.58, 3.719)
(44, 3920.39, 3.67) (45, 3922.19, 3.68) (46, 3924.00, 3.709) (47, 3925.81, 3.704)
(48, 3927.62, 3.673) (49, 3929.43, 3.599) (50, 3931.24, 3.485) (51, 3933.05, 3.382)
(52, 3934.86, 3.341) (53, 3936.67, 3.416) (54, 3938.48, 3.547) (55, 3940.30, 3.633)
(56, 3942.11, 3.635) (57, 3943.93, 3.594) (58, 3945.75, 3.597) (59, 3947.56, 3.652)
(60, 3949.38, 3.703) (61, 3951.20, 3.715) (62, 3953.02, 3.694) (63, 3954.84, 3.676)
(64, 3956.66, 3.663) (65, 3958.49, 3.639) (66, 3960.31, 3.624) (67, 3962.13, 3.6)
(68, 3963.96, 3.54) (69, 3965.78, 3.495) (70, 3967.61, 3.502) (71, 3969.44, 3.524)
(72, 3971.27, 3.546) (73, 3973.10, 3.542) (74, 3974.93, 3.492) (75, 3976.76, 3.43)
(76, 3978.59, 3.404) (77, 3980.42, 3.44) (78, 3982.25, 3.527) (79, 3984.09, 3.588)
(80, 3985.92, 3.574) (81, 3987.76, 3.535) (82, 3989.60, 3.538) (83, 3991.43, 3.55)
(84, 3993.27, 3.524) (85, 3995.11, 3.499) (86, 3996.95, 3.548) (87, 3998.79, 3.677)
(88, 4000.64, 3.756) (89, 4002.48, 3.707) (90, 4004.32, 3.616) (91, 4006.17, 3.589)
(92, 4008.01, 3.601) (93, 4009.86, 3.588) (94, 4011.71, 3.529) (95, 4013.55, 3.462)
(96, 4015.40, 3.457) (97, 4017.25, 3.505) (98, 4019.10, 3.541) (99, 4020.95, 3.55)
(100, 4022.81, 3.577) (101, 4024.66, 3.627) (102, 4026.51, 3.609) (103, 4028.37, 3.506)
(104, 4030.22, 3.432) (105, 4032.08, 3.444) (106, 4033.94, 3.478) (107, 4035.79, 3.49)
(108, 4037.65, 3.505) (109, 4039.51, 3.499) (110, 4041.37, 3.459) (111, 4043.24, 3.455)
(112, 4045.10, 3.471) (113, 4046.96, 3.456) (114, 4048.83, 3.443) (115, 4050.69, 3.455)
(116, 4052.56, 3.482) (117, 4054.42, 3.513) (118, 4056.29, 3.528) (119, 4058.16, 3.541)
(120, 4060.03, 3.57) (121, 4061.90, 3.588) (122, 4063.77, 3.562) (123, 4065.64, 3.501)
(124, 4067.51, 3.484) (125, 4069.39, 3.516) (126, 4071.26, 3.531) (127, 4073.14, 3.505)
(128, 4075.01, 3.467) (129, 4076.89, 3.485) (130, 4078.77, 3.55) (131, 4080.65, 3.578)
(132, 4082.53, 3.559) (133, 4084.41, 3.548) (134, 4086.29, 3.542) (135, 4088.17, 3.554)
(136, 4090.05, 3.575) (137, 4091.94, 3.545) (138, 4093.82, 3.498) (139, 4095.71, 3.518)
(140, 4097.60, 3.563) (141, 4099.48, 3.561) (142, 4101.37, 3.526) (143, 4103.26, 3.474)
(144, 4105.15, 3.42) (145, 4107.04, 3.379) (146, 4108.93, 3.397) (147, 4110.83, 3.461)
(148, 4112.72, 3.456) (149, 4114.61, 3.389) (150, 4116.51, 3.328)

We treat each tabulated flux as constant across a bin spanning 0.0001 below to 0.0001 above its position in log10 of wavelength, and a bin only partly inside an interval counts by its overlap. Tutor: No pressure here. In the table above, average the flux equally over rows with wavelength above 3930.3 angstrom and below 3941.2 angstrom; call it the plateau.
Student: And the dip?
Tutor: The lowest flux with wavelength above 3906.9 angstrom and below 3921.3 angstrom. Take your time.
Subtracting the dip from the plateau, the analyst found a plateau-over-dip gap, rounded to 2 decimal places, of -0.20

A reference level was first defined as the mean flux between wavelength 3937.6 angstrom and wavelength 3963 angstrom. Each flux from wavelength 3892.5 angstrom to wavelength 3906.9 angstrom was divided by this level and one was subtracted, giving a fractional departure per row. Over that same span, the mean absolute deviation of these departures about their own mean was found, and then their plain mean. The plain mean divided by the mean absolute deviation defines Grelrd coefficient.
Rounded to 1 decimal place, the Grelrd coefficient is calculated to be 7.4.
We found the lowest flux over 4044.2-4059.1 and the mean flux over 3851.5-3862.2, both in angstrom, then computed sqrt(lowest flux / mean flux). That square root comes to 0.943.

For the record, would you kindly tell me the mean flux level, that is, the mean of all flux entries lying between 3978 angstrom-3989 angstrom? 3.51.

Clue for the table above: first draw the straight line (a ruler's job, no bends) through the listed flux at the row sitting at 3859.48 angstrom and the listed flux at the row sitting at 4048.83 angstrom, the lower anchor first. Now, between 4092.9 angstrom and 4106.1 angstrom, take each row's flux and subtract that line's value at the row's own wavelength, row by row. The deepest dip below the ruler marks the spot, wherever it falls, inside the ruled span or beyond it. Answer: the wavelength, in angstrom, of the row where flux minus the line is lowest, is 4105.15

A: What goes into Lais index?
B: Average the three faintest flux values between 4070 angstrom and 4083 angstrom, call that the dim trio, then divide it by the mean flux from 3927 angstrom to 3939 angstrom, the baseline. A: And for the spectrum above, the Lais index 1.00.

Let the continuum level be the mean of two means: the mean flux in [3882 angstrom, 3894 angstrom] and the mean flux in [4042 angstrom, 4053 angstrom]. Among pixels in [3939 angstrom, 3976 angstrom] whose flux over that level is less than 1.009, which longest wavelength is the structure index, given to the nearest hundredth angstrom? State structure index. 3974.93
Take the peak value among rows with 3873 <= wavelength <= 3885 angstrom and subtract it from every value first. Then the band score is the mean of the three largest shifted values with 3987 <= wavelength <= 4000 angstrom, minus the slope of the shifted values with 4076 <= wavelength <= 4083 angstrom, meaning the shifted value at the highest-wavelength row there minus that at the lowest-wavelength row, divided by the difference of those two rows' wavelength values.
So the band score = -0.58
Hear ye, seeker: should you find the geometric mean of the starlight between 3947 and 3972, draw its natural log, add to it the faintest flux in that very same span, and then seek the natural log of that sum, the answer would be 1.56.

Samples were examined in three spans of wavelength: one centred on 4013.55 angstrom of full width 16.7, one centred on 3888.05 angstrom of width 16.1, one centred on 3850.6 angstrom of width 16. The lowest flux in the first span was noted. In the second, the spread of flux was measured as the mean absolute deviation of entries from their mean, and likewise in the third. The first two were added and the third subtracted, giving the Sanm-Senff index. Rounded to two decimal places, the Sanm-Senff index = 3.42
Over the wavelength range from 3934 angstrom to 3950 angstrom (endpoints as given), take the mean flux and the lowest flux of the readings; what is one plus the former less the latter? 1.23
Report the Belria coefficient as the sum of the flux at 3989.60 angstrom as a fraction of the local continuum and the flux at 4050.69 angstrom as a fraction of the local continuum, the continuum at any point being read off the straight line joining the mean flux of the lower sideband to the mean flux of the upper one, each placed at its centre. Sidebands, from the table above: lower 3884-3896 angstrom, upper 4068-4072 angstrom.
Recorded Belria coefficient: 1.94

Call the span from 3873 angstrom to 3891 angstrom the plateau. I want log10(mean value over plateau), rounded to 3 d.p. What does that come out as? 0.590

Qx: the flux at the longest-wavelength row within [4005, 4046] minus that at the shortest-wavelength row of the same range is -0.12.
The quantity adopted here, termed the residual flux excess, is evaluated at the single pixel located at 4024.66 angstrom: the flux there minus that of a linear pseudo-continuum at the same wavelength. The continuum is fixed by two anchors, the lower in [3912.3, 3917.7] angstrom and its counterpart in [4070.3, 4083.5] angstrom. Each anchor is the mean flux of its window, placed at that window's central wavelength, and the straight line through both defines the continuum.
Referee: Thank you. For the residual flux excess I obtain 0.02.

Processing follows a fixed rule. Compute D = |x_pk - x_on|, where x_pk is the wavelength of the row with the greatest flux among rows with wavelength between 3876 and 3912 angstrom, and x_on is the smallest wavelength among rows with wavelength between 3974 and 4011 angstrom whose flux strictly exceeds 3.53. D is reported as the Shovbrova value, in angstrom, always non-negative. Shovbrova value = 106.8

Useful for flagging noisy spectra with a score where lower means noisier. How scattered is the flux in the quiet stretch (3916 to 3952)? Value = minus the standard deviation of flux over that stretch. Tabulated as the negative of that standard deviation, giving -0.12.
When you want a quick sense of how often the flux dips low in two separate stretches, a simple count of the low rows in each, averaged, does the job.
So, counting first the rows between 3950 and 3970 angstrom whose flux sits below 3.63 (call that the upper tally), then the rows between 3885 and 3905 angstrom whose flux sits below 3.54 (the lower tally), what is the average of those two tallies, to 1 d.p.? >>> 3.0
